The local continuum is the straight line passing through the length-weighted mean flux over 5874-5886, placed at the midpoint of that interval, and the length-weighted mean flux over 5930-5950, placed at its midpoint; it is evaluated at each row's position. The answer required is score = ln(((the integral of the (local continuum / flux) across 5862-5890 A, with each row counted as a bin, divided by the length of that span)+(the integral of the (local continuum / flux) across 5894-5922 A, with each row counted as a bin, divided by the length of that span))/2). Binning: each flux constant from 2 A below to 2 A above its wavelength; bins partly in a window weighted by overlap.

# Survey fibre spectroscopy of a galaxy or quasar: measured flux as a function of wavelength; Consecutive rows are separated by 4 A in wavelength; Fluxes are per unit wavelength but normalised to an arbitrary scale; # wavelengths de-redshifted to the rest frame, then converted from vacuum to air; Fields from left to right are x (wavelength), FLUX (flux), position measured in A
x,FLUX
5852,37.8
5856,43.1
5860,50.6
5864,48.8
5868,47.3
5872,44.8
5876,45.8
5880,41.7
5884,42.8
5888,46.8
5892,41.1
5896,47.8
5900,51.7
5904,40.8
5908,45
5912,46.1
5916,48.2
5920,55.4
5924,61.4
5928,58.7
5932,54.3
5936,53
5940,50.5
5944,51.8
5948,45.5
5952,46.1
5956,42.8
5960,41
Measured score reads -0.03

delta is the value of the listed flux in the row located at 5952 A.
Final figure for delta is 46.1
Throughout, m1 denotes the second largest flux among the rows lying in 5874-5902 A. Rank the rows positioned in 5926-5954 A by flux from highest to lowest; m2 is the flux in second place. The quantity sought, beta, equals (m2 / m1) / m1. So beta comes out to 0.024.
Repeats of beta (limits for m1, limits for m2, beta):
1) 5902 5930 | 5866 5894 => 0.014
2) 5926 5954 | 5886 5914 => 0.016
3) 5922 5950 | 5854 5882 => 0.014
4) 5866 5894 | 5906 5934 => 0.027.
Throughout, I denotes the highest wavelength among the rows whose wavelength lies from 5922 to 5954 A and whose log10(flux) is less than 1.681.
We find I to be 5952 A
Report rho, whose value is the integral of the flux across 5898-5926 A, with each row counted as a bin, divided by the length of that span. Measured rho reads 49.8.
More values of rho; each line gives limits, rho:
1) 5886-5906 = 45.6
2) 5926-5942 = 54.1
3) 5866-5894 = 44.3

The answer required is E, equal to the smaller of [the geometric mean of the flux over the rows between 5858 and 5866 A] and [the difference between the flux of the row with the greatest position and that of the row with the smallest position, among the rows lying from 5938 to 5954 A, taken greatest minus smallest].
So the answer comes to -4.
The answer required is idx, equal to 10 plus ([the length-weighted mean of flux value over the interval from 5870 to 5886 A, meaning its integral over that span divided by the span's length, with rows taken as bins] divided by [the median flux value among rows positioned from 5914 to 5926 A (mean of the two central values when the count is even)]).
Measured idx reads 10.8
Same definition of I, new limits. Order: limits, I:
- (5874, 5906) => 5904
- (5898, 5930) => 5912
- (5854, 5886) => 5884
